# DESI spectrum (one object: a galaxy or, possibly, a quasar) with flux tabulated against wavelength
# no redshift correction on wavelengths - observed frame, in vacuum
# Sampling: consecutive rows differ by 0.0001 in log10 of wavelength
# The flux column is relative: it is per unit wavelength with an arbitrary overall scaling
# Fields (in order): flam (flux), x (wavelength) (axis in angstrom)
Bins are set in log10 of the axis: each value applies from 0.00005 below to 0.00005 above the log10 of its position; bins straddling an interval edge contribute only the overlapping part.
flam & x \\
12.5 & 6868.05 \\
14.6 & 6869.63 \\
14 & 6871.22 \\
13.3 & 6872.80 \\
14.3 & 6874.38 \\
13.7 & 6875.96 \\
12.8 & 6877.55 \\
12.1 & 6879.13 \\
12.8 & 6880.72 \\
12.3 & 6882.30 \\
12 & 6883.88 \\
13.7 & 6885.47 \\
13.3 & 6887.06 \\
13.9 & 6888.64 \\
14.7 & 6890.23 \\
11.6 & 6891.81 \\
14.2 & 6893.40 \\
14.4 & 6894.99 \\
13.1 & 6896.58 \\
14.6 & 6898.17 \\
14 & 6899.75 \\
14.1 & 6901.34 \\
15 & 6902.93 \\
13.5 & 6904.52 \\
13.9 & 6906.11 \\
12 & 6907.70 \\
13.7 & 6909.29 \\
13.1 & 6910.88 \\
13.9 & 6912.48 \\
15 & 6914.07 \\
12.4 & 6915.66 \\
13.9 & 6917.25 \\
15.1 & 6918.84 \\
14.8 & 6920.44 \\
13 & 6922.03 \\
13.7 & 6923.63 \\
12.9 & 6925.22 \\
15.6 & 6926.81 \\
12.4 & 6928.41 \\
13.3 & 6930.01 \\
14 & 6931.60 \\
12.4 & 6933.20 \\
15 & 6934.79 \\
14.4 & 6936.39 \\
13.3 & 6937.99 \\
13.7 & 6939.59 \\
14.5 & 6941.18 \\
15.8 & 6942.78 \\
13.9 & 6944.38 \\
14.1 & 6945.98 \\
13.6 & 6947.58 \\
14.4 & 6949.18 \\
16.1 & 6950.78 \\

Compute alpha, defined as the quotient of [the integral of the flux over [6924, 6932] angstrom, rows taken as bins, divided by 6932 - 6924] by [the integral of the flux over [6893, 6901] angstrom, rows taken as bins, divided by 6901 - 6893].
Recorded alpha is 0.97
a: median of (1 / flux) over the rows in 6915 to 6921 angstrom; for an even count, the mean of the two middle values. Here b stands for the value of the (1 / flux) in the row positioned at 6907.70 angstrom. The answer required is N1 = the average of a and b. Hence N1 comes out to 0.0765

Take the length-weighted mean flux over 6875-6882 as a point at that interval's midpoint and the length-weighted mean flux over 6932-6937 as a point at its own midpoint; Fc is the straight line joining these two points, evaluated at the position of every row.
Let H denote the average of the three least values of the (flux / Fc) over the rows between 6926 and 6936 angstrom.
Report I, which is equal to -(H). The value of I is -0.917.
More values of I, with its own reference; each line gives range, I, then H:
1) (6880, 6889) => -0.957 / 0.957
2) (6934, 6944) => -0.987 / 0.987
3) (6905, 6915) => -0.963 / 0.963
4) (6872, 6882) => -0.977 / 0.977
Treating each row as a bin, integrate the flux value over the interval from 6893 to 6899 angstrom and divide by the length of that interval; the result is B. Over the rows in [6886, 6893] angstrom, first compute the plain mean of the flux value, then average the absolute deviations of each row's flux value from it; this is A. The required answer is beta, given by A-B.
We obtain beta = -13.1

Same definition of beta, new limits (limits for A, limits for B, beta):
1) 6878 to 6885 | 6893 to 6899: -13.8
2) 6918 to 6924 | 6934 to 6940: -13.3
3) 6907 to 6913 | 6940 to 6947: -13.9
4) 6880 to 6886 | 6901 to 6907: -13.5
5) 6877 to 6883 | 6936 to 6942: -13.7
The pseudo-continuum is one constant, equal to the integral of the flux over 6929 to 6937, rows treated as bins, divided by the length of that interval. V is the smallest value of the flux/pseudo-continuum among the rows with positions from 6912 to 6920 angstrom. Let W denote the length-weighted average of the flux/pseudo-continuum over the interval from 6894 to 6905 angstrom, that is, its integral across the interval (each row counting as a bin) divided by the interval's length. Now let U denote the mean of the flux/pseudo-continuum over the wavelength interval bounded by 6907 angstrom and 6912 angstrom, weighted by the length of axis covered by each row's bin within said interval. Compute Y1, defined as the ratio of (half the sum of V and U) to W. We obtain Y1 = 0.90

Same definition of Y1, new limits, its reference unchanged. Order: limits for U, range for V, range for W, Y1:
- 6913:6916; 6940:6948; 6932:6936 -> 1.00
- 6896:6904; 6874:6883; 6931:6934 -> 1.00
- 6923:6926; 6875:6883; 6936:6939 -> 0.92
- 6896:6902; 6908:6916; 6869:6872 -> 0.93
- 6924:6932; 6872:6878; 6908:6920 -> 0.96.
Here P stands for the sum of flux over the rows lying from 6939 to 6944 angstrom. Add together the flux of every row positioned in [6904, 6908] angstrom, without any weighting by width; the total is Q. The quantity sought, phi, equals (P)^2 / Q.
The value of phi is 49.1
